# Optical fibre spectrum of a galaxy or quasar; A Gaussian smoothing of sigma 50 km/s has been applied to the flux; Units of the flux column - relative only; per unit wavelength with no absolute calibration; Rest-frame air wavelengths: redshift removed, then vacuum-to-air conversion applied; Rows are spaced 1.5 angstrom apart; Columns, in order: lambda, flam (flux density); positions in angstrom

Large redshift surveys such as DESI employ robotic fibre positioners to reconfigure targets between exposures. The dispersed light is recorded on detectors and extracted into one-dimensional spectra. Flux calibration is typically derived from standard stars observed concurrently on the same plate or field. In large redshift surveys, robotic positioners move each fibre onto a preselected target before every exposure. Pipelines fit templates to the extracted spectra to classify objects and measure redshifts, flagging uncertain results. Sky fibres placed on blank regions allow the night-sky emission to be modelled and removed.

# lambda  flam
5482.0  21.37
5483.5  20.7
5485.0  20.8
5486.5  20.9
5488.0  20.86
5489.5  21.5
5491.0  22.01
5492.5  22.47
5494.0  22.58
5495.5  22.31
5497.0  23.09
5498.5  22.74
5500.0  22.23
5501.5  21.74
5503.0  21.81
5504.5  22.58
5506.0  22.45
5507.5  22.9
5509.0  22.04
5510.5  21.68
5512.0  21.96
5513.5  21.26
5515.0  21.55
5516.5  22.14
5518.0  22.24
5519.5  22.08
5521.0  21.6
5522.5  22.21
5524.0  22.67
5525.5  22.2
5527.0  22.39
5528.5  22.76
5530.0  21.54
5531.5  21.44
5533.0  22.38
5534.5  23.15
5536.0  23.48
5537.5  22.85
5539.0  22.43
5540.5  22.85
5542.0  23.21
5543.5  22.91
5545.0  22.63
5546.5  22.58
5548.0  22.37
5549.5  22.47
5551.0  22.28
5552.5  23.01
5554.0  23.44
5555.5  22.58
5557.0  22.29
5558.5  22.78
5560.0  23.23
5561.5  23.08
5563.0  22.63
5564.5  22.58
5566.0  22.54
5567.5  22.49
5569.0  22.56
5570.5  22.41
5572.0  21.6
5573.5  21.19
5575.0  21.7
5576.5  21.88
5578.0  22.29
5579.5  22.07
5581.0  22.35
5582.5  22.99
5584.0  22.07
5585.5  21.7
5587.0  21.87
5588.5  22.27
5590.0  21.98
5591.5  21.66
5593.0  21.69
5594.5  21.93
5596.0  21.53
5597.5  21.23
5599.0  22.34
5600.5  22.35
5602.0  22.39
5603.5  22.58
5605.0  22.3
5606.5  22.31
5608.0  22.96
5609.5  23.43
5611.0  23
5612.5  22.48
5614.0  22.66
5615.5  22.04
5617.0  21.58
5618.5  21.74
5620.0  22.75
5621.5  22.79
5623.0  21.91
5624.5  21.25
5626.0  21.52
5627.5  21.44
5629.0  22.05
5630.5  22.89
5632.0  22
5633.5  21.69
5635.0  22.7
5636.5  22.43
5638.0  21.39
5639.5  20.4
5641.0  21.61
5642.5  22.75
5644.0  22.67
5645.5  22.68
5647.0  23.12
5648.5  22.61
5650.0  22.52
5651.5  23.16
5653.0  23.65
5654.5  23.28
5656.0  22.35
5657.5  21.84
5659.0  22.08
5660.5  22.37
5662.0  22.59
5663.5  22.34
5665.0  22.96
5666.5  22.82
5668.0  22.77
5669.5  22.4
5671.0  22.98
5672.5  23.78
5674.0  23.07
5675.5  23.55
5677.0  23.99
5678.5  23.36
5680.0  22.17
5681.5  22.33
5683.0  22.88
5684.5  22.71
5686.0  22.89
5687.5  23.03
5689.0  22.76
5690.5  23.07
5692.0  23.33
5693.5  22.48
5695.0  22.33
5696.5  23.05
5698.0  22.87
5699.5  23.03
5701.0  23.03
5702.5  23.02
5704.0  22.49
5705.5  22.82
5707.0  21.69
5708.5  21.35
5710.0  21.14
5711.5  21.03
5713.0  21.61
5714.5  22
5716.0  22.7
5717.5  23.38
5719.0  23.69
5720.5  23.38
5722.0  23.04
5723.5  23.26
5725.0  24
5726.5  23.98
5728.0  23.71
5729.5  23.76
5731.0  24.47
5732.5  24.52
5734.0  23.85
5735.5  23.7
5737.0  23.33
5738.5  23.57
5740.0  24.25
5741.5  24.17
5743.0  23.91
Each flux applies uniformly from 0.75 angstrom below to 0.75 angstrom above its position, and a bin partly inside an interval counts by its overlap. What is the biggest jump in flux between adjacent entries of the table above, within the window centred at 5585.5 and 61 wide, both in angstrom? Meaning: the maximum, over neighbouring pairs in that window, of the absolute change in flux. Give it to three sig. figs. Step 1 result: 1.11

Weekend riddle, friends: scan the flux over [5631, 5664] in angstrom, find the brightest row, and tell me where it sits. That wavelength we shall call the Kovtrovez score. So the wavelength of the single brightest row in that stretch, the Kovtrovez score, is 5653.0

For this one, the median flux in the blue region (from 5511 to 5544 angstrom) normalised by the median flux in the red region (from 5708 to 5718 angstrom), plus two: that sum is 3.03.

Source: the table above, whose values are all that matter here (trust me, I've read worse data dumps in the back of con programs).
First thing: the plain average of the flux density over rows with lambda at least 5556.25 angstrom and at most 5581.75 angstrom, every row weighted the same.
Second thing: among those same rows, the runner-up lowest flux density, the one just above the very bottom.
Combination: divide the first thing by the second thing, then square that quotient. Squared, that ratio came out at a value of 1.07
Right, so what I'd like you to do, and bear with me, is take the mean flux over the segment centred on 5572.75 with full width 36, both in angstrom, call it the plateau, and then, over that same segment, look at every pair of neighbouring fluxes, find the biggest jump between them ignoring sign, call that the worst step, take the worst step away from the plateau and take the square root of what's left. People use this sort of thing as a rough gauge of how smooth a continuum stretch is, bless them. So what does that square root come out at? 4.62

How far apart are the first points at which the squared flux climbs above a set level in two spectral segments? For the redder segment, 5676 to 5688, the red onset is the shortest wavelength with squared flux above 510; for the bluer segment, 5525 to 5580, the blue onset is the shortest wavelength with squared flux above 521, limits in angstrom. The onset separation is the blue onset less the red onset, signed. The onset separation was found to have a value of -142.5 angstrom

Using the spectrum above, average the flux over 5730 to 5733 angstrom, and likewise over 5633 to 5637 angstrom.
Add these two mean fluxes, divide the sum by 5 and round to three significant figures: 9.35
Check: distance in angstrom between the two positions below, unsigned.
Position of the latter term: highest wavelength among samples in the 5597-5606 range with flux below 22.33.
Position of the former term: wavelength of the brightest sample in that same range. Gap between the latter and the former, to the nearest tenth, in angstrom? 1.5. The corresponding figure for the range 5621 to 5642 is 10.5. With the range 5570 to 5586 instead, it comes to 3.0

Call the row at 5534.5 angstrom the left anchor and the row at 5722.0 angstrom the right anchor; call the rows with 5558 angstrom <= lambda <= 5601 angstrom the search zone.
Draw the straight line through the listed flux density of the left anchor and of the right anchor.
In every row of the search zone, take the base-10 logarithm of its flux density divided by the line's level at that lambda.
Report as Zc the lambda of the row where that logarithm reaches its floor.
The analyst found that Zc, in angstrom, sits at 5573.5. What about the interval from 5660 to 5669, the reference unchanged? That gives 5663.5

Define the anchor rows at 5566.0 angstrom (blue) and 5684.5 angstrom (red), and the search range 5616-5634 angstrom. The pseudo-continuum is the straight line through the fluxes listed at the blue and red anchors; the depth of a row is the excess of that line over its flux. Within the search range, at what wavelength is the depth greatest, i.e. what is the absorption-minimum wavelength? 5624.5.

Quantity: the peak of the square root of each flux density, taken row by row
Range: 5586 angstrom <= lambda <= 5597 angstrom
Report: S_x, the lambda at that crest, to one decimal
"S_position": 5588.5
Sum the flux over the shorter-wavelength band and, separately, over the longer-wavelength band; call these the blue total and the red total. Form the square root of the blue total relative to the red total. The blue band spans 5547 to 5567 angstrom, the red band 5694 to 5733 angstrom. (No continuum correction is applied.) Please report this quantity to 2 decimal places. 0.70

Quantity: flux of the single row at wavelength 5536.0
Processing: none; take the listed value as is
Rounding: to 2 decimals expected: 23.48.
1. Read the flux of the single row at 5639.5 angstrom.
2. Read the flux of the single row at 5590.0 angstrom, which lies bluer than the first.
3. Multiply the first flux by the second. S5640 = 448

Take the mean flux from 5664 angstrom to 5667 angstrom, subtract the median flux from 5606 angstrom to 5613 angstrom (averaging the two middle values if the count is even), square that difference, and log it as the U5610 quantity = 0.0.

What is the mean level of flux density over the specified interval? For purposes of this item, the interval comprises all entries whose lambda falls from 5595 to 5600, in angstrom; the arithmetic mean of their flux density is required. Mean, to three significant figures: 21.7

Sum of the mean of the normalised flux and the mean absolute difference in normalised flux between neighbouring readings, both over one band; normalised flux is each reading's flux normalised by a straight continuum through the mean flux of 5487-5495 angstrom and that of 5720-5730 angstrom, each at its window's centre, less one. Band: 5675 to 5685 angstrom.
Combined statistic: 0.011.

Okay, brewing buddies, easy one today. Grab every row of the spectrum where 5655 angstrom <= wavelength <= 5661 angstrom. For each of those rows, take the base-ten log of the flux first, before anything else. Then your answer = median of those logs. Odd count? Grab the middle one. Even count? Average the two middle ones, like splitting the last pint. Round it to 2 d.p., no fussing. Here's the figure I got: 1.35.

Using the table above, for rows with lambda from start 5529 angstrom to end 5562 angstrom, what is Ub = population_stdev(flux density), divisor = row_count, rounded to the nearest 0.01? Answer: 0.52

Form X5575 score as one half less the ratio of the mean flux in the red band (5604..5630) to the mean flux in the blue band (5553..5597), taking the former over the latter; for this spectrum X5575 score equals -0.500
